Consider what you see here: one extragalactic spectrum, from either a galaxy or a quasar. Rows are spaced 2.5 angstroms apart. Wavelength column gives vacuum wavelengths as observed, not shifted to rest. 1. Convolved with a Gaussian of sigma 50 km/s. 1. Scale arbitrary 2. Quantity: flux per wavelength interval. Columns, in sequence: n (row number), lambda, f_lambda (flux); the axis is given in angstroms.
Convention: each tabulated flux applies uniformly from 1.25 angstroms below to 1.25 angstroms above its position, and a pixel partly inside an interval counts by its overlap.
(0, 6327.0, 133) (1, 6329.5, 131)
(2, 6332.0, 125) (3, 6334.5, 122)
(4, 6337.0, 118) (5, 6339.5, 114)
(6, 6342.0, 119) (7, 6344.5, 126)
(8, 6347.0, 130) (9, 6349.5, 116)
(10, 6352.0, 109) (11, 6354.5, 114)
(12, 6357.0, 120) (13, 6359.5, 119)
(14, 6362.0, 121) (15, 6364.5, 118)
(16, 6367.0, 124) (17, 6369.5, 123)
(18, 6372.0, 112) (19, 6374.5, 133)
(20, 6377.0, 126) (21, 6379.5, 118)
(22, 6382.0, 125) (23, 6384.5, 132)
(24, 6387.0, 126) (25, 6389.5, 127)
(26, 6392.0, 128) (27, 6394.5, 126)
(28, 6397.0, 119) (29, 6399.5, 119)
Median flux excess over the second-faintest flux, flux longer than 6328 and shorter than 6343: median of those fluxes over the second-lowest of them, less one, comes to 0.021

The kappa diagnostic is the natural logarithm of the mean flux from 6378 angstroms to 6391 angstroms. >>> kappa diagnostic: 4.83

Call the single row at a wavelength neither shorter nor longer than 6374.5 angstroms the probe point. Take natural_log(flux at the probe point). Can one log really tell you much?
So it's 4.89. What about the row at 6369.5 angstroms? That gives 4.81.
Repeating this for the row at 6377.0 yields 4.84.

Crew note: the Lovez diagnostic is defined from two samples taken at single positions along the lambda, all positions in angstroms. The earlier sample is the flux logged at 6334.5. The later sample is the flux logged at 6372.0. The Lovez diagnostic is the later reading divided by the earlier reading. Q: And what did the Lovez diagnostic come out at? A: 0.92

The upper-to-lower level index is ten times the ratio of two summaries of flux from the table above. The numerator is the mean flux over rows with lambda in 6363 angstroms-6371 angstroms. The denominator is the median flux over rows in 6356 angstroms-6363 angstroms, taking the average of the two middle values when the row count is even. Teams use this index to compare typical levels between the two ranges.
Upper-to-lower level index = 10.1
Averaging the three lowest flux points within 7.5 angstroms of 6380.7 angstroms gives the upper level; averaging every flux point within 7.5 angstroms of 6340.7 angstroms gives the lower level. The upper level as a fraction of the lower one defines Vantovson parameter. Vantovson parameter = 1.01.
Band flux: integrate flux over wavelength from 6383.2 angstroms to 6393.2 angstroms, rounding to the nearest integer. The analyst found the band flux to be 1282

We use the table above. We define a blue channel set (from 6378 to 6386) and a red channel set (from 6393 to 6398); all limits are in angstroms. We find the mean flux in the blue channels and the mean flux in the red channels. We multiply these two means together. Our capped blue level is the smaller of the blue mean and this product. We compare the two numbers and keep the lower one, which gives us 125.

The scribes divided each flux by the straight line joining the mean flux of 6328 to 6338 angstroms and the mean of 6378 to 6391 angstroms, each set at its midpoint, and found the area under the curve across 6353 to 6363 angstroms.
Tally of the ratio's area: 9.5 angstroms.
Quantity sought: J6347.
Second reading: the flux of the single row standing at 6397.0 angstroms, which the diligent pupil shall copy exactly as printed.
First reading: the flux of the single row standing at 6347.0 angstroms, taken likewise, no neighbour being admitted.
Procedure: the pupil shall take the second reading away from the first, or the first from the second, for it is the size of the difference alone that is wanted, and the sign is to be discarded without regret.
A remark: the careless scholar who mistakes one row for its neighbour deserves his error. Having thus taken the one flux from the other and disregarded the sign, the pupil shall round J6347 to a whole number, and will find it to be 11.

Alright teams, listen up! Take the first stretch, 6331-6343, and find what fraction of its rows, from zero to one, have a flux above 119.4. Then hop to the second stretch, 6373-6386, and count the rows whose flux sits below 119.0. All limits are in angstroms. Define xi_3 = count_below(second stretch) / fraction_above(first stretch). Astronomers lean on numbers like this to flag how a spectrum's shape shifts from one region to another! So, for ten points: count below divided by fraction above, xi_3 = 2.5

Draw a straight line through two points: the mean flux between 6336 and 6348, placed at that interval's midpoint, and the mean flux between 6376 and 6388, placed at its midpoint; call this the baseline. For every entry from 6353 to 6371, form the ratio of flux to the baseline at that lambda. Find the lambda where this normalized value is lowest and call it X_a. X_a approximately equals 6354.5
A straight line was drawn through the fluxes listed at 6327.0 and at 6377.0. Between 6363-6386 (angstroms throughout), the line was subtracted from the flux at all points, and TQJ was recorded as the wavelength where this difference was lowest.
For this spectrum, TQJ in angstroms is 6372.0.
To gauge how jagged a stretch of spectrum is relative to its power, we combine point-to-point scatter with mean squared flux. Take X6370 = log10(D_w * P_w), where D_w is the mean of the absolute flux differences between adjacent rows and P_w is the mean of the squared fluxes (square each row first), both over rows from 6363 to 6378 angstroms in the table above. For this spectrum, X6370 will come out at 5.14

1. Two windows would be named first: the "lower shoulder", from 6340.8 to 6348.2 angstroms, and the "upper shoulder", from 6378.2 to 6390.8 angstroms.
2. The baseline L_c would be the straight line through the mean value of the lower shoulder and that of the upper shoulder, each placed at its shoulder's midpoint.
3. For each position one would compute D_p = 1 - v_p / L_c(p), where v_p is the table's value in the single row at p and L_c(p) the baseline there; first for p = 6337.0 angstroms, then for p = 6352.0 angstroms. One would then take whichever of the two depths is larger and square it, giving 0.017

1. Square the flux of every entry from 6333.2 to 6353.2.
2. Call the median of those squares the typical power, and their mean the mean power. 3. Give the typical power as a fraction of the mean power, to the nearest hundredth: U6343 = 0.98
